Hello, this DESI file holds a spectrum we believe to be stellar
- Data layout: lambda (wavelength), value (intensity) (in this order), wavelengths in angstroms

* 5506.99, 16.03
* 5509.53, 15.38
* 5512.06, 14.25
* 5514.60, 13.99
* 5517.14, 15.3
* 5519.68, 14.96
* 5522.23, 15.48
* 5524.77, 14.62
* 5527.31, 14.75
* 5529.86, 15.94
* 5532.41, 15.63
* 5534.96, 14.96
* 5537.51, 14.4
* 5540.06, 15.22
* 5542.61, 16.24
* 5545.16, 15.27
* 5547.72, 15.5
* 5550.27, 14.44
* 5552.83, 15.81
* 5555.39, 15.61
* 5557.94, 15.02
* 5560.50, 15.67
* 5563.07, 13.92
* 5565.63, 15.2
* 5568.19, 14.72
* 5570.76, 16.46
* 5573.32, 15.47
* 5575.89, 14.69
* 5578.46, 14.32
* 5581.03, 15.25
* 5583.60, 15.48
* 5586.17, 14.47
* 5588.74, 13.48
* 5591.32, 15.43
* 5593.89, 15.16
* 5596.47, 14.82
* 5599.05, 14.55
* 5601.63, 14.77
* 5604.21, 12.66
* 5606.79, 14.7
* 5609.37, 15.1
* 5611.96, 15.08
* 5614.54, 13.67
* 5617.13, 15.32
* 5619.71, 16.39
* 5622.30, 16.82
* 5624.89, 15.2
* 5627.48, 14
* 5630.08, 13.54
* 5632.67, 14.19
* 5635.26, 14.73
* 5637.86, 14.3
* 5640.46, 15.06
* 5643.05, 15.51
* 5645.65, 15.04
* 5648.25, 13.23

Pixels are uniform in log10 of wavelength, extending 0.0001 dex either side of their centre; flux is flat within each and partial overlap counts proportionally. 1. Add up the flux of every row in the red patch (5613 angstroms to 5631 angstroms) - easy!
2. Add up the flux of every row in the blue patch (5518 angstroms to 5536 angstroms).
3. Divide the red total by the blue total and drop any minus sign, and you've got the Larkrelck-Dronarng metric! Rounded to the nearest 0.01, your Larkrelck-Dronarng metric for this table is 0.99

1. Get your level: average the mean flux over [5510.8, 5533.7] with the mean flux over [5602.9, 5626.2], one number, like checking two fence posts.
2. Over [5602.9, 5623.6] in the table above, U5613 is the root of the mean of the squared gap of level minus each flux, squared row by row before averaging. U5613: 1.26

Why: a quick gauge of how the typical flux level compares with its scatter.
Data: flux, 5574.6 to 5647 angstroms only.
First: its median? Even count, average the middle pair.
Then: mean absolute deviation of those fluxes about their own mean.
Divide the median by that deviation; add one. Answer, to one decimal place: 24.6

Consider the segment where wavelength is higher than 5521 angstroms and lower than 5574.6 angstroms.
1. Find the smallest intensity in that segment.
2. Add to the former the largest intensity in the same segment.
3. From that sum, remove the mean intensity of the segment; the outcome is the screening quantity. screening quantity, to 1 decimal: 15.1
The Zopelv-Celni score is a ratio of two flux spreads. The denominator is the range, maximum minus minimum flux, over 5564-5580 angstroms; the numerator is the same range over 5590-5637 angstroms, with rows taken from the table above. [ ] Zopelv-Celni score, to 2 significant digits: 1.9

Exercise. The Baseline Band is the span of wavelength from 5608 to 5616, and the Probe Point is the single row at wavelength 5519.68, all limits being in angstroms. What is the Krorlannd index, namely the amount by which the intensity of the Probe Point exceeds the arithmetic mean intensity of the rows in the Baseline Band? 0.3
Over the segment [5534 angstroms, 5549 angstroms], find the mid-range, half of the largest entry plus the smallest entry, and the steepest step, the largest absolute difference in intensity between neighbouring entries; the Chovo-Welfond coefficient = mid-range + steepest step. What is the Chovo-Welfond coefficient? 16.3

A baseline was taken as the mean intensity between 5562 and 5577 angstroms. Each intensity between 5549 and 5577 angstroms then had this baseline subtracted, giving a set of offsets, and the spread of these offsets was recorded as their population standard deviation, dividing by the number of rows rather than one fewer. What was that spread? 0.68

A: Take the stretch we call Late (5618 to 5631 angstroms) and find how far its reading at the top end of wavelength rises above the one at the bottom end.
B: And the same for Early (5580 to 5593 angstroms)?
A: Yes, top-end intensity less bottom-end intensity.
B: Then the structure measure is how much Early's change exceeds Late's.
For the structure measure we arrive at 3.0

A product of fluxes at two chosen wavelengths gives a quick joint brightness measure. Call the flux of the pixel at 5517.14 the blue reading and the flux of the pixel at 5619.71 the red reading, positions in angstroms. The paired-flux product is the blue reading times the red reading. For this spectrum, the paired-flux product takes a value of 251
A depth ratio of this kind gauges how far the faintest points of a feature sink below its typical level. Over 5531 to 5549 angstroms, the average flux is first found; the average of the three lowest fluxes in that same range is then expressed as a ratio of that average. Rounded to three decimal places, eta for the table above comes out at 0.970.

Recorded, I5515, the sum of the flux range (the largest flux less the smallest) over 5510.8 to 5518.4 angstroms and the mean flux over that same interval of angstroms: 15.8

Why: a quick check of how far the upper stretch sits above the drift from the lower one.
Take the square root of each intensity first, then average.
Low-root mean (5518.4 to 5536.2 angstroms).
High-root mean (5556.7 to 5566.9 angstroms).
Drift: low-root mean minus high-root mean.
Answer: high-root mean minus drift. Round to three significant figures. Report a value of 3.83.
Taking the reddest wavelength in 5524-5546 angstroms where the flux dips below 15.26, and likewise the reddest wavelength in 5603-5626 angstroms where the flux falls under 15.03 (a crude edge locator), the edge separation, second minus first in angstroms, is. 74.5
